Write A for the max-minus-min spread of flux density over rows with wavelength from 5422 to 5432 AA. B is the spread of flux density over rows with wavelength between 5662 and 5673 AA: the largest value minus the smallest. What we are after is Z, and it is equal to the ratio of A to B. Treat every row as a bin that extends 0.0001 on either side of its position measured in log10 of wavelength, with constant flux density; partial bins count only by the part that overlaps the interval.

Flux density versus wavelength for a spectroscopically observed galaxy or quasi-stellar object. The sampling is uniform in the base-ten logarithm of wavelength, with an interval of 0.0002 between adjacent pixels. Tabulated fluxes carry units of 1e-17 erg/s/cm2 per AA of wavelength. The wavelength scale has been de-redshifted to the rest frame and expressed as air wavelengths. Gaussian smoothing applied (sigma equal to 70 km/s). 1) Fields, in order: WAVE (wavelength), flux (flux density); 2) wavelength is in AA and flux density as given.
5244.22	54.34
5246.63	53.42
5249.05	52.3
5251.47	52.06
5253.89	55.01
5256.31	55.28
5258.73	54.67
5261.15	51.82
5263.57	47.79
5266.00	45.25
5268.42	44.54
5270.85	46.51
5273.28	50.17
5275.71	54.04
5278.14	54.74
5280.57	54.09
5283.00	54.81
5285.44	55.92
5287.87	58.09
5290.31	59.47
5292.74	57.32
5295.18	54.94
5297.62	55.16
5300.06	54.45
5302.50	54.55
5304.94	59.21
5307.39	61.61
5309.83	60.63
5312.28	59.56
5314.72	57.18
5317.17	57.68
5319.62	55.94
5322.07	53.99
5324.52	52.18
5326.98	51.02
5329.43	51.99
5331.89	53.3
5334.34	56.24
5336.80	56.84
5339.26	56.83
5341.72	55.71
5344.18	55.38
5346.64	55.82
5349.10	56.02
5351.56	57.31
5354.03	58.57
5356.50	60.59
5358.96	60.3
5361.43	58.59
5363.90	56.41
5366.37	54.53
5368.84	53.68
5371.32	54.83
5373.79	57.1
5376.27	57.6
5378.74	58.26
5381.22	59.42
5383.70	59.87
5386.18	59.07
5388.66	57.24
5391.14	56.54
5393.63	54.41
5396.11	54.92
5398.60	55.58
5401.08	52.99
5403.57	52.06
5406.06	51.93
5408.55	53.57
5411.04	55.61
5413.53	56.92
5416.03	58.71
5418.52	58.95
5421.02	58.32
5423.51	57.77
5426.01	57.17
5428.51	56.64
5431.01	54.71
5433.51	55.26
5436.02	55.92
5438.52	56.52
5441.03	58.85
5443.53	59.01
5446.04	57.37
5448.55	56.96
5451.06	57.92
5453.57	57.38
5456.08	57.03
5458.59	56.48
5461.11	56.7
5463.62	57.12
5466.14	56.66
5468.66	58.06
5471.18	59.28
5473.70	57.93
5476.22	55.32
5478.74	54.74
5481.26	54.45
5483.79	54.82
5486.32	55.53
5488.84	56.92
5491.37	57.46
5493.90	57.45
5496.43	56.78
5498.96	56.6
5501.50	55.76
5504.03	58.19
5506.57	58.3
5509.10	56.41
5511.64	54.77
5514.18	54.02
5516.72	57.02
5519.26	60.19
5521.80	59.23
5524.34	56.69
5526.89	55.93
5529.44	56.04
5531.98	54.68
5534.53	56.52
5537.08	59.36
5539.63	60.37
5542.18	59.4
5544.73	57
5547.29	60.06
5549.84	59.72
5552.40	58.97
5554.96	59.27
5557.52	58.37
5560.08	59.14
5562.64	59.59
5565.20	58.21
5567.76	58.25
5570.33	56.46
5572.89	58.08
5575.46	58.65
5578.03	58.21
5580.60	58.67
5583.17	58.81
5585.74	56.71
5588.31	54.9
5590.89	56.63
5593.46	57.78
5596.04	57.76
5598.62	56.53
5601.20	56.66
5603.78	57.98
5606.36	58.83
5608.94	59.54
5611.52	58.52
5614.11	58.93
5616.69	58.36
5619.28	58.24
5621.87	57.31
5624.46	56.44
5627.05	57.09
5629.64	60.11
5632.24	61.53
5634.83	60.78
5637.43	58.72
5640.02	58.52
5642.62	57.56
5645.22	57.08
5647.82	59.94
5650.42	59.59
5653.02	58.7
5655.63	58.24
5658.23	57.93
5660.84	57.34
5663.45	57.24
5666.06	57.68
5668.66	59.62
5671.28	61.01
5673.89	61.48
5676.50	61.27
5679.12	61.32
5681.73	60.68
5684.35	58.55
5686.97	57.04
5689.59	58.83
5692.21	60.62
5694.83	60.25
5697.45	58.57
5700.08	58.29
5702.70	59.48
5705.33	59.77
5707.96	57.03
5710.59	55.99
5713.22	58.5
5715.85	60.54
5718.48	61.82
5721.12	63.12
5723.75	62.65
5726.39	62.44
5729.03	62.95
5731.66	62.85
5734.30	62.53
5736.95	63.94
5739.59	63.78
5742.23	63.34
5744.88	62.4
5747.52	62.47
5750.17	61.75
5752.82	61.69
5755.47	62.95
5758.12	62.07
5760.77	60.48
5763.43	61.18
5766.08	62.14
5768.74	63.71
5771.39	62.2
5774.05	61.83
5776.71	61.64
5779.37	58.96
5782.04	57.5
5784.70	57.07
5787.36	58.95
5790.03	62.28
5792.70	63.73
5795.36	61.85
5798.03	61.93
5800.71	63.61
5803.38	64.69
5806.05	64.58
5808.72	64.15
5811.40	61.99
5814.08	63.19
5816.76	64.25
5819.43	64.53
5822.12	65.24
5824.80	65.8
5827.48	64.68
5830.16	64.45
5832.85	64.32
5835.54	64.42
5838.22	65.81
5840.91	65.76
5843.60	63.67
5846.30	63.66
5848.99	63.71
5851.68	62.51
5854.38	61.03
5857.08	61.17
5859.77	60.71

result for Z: 0.8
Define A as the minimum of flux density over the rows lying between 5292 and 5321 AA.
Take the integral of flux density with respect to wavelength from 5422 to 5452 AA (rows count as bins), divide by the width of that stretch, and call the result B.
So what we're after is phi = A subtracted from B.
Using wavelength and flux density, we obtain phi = 2.6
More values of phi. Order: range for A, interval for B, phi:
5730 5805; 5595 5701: 1.7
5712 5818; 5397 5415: -2.9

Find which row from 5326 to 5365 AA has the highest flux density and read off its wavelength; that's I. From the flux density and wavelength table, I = 5356.50 AA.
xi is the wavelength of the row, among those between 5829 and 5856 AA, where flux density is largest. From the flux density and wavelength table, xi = 5838.22 AA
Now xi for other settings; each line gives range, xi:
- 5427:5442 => 5441.03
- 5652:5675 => 5673.89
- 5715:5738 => 5736.95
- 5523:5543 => 5539.63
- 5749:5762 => 5755.47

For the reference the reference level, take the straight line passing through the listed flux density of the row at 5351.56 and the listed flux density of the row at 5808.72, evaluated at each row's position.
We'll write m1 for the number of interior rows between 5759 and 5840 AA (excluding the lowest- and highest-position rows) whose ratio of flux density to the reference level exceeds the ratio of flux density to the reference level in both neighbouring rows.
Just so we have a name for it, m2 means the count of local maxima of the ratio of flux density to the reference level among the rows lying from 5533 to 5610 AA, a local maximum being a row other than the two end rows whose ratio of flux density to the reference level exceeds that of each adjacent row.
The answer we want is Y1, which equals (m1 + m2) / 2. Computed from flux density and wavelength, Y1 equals 6.00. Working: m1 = 4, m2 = 8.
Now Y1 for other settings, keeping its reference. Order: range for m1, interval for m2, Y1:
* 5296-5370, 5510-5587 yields 6.50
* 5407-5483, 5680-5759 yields 6.00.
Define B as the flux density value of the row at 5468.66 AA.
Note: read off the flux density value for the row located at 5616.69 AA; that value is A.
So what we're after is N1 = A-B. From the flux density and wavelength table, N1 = 0.3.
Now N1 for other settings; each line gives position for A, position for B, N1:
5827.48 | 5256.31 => 9.4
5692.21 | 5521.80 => 1.4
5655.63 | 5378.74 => 0.0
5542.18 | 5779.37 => 0.4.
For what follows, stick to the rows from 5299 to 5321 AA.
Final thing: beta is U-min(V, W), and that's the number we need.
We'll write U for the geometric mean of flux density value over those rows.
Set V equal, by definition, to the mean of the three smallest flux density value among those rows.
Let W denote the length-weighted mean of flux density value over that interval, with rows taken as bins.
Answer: 2.8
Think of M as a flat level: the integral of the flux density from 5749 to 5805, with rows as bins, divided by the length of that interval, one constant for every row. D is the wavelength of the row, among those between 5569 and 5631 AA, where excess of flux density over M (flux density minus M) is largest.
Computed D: 5629.64 AA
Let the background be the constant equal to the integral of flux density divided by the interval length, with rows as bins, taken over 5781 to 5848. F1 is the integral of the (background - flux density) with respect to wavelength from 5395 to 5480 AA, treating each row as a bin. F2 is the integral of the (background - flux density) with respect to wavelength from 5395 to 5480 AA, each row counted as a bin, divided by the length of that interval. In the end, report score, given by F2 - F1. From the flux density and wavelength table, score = -574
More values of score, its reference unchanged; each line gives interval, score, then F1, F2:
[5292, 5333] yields -296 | 304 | 7.4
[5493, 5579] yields -473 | 478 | 5.6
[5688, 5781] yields -195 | 197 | 2.1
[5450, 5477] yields -157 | 163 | 6.0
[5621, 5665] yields -208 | 213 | 4.8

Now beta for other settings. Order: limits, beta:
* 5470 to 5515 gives 2.0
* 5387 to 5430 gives 3.5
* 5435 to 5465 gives 1.0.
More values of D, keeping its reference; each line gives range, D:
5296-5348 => 5307.39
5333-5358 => 5356.50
